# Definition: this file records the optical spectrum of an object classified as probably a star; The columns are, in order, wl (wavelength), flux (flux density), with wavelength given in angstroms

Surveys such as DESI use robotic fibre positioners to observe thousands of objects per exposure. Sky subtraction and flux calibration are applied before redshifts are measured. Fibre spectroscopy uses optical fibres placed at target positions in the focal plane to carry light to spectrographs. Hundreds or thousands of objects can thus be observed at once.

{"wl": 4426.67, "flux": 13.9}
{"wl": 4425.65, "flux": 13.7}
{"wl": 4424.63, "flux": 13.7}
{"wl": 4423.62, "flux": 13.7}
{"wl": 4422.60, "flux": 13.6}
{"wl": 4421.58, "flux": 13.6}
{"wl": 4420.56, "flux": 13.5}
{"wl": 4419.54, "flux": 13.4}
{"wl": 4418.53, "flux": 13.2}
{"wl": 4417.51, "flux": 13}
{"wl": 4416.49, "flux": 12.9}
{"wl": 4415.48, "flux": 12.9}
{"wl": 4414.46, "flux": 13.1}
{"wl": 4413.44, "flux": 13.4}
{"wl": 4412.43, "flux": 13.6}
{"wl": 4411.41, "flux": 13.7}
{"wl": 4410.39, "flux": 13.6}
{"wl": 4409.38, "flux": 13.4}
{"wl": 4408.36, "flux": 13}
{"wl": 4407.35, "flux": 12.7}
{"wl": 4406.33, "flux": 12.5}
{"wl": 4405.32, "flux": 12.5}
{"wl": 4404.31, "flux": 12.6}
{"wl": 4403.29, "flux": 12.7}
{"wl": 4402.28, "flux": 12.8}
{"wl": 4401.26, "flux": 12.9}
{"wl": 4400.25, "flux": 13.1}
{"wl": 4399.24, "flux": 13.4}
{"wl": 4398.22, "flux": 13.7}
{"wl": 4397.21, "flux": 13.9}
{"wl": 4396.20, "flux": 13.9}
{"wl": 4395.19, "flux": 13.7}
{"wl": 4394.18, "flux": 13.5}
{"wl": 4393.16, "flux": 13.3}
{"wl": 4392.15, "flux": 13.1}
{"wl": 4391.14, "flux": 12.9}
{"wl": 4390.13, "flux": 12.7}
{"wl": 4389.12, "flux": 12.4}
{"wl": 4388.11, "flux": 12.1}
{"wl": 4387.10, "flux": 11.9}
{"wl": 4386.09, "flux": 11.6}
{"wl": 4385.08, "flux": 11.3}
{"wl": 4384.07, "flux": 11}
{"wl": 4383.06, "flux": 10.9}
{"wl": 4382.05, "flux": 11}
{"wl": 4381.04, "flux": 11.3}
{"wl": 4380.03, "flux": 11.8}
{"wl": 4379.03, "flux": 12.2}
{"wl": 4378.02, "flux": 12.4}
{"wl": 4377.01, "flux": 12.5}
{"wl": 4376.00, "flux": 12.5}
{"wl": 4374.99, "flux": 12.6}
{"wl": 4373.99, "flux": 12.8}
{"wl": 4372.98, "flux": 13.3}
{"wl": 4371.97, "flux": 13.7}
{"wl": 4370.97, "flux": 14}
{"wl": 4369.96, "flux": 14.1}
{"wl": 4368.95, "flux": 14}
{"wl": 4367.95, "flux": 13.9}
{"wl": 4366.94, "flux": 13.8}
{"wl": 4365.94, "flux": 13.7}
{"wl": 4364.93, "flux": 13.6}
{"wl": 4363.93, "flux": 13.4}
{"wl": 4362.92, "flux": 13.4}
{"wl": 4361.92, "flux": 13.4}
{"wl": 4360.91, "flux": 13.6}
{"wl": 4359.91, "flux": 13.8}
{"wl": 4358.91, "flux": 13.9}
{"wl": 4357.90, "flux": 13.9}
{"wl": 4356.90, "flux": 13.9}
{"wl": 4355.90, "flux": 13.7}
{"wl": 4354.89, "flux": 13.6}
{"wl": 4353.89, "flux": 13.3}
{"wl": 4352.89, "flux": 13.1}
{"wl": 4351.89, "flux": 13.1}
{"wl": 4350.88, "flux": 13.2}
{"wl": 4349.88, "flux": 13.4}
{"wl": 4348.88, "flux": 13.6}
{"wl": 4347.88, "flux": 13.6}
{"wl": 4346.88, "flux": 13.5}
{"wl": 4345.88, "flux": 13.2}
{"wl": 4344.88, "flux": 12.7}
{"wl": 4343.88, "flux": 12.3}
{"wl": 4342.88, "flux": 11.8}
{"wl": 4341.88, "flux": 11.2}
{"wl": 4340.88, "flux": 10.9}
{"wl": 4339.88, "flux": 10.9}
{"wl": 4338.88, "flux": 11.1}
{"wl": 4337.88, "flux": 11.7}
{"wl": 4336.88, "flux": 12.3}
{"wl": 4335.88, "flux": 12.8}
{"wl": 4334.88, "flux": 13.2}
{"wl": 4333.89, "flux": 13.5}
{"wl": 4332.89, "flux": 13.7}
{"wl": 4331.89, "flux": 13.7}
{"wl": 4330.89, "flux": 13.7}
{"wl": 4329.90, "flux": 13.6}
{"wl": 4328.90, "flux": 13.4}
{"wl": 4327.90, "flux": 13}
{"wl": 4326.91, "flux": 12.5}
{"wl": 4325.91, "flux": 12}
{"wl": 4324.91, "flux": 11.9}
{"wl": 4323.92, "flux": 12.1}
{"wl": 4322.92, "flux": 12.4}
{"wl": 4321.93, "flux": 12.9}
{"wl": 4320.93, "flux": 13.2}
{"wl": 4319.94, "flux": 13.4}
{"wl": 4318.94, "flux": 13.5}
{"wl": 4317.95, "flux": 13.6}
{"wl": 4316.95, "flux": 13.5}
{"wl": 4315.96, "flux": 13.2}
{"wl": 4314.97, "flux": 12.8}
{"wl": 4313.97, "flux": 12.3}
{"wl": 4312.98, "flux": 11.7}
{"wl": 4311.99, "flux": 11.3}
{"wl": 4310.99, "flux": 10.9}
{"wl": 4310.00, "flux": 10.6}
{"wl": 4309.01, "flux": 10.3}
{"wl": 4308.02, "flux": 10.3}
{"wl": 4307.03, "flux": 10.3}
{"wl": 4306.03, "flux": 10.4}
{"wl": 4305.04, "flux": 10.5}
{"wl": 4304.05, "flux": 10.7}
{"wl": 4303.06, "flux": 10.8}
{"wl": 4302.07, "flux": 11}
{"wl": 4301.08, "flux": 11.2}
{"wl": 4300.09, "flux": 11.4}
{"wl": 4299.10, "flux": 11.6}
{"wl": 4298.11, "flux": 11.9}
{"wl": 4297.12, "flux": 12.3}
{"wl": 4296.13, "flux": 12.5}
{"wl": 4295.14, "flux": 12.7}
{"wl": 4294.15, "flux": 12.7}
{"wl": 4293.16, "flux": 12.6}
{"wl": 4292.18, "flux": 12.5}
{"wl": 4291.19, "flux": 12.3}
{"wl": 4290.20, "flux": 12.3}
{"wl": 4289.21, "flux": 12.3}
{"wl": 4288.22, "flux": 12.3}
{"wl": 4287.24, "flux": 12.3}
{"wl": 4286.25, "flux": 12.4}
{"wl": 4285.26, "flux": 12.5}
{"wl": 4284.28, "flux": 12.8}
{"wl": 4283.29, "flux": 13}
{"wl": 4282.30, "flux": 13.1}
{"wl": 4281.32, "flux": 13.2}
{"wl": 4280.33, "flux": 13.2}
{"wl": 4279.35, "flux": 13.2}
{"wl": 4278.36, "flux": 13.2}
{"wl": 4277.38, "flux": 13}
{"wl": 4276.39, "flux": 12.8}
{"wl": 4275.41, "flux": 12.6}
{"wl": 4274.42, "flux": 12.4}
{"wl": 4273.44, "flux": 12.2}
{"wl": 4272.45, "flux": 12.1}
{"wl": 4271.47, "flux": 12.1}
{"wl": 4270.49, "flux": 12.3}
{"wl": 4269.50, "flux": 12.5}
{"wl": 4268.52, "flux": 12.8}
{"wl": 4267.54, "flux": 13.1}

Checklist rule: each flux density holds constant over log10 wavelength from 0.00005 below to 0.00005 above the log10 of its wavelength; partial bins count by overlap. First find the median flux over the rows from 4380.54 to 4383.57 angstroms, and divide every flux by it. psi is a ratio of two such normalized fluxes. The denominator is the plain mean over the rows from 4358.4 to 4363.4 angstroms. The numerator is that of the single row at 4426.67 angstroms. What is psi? 1.02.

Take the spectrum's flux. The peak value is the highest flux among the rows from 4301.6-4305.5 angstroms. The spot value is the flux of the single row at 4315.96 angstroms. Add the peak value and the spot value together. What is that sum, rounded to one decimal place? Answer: 24.2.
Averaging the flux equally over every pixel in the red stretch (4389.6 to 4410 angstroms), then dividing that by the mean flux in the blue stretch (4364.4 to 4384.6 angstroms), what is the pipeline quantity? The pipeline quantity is 1.03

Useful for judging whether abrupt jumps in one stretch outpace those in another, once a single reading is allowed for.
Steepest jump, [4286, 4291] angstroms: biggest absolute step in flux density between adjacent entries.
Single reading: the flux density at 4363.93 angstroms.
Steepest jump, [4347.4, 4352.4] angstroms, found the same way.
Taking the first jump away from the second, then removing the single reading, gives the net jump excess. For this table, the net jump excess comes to -13.3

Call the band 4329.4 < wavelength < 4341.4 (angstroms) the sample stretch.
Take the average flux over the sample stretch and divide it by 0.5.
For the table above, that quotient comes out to 25.2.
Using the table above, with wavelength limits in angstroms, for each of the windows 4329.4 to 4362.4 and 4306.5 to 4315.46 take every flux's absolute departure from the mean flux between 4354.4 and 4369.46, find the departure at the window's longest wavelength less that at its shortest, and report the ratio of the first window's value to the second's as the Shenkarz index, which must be -0.1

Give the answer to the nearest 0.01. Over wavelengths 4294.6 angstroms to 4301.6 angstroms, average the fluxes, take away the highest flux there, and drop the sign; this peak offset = 0.76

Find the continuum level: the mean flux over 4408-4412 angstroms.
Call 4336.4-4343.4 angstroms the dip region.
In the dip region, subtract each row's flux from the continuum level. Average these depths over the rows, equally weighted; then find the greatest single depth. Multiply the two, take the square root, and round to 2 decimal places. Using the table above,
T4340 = 2.25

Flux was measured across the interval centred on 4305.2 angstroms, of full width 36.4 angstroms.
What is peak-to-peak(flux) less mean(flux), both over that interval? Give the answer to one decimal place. -8.7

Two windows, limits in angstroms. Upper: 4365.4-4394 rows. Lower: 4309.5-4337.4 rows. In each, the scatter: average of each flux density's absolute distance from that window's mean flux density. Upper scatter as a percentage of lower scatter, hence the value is 114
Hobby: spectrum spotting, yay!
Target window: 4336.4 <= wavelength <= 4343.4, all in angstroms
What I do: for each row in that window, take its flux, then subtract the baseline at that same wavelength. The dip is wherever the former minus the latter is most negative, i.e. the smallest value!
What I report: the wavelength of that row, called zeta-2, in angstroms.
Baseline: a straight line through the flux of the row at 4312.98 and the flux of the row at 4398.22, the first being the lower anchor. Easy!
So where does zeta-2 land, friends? 4340.88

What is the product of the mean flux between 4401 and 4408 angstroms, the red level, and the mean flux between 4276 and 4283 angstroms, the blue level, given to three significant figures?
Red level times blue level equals 166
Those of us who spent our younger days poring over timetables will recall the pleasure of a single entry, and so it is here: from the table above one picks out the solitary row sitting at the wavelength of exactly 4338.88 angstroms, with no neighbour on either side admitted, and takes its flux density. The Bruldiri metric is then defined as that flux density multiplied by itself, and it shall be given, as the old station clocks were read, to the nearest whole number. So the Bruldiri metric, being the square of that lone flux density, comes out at 123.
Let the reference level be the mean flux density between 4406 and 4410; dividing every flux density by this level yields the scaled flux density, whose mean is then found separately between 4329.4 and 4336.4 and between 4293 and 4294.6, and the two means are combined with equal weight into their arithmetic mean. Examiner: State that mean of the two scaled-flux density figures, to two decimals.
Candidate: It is 1.01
